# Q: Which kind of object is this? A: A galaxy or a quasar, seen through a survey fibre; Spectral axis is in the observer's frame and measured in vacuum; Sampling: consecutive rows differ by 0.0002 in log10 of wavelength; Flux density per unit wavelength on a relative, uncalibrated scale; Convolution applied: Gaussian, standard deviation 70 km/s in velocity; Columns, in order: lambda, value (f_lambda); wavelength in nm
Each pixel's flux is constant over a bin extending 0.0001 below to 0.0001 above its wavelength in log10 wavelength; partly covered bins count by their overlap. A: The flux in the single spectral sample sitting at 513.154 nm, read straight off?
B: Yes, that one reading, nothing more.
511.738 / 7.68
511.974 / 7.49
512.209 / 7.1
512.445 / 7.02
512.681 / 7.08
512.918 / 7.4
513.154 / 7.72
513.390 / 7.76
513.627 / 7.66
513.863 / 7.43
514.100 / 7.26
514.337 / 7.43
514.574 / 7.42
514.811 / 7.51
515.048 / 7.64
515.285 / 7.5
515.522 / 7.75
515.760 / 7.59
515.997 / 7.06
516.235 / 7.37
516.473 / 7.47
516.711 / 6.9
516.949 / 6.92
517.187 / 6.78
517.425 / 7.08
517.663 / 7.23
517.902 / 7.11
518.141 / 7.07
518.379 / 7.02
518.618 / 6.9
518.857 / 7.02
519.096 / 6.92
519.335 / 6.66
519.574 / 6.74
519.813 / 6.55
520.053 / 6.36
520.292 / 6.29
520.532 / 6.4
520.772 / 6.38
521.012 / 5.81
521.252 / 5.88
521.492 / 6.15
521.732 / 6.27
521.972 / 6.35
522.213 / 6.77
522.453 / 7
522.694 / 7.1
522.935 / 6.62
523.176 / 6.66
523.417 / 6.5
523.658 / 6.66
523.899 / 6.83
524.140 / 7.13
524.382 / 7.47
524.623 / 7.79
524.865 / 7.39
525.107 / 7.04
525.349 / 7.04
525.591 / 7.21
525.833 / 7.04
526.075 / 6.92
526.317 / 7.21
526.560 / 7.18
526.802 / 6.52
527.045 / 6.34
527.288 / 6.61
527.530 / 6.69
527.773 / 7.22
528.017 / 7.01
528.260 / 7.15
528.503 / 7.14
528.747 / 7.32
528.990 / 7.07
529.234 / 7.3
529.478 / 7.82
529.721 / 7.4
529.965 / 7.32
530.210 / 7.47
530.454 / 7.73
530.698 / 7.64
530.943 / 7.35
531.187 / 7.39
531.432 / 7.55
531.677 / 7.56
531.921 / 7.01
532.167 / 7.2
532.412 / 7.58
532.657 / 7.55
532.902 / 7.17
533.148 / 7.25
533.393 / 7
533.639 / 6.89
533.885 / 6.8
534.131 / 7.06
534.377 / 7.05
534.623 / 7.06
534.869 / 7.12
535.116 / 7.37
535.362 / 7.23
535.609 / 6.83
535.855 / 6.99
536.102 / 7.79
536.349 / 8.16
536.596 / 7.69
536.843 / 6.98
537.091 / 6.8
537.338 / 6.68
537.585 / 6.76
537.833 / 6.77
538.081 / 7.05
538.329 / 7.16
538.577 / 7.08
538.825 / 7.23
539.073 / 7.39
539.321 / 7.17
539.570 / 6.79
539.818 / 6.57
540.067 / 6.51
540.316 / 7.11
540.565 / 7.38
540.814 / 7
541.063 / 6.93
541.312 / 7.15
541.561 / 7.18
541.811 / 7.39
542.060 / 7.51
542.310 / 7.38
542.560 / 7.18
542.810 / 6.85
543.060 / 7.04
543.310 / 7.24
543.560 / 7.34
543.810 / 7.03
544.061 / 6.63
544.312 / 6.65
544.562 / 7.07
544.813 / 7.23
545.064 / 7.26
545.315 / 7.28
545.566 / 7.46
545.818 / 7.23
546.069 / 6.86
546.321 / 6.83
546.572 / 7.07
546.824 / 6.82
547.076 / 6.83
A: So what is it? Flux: 7.72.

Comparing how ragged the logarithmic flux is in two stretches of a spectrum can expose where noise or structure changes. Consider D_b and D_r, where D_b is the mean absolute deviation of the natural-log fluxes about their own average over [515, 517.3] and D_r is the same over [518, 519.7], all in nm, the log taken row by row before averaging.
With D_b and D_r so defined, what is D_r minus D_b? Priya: -0.025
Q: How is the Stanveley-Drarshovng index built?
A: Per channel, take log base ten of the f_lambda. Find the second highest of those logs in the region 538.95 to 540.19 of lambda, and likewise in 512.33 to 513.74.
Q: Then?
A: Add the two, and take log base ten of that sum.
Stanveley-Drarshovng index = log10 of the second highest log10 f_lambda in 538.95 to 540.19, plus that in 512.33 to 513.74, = 0.241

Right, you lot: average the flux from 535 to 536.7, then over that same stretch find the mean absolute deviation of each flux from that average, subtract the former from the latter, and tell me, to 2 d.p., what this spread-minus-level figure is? -7.06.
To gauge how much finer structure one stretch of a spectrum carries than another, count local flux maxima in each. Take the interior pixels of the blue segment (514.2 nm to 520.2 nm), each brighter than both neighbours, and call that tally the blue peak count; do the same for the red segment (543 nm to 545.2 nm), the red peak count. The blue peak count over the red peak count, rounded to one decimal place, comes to 7.0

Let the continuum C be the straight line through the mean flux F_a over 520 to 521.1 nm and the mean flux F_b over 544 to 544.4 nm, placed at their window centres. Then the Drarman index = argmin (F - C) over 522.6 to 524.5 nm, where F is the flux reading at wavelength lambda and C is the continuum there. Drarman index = 523.417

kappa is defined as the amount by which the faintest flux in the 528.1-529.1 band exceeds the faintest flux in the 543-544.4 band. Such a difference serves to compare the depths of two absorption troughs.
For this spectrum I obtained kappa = 0.4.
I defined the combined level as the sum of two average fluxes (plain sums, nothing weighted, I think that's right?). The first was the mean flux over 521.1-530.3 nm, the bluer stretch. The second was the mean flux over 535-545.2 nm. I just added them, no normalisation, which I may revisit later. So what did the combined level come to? 14.1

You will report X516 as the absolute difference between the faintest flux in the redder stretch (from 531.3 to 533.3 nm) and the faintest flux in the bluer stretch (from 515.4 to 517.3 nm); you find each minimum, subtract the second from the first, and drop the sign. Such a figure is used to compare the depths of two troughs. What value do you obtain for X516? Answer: 0.2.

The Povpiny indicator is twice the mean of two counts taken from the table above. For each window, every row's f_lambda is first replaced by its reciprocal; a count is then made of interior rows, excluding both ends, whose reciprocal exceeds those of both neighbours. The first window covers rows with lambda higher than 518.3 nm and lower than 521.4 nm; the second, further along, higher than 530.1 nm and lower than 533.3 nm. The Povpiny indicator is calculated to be 7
